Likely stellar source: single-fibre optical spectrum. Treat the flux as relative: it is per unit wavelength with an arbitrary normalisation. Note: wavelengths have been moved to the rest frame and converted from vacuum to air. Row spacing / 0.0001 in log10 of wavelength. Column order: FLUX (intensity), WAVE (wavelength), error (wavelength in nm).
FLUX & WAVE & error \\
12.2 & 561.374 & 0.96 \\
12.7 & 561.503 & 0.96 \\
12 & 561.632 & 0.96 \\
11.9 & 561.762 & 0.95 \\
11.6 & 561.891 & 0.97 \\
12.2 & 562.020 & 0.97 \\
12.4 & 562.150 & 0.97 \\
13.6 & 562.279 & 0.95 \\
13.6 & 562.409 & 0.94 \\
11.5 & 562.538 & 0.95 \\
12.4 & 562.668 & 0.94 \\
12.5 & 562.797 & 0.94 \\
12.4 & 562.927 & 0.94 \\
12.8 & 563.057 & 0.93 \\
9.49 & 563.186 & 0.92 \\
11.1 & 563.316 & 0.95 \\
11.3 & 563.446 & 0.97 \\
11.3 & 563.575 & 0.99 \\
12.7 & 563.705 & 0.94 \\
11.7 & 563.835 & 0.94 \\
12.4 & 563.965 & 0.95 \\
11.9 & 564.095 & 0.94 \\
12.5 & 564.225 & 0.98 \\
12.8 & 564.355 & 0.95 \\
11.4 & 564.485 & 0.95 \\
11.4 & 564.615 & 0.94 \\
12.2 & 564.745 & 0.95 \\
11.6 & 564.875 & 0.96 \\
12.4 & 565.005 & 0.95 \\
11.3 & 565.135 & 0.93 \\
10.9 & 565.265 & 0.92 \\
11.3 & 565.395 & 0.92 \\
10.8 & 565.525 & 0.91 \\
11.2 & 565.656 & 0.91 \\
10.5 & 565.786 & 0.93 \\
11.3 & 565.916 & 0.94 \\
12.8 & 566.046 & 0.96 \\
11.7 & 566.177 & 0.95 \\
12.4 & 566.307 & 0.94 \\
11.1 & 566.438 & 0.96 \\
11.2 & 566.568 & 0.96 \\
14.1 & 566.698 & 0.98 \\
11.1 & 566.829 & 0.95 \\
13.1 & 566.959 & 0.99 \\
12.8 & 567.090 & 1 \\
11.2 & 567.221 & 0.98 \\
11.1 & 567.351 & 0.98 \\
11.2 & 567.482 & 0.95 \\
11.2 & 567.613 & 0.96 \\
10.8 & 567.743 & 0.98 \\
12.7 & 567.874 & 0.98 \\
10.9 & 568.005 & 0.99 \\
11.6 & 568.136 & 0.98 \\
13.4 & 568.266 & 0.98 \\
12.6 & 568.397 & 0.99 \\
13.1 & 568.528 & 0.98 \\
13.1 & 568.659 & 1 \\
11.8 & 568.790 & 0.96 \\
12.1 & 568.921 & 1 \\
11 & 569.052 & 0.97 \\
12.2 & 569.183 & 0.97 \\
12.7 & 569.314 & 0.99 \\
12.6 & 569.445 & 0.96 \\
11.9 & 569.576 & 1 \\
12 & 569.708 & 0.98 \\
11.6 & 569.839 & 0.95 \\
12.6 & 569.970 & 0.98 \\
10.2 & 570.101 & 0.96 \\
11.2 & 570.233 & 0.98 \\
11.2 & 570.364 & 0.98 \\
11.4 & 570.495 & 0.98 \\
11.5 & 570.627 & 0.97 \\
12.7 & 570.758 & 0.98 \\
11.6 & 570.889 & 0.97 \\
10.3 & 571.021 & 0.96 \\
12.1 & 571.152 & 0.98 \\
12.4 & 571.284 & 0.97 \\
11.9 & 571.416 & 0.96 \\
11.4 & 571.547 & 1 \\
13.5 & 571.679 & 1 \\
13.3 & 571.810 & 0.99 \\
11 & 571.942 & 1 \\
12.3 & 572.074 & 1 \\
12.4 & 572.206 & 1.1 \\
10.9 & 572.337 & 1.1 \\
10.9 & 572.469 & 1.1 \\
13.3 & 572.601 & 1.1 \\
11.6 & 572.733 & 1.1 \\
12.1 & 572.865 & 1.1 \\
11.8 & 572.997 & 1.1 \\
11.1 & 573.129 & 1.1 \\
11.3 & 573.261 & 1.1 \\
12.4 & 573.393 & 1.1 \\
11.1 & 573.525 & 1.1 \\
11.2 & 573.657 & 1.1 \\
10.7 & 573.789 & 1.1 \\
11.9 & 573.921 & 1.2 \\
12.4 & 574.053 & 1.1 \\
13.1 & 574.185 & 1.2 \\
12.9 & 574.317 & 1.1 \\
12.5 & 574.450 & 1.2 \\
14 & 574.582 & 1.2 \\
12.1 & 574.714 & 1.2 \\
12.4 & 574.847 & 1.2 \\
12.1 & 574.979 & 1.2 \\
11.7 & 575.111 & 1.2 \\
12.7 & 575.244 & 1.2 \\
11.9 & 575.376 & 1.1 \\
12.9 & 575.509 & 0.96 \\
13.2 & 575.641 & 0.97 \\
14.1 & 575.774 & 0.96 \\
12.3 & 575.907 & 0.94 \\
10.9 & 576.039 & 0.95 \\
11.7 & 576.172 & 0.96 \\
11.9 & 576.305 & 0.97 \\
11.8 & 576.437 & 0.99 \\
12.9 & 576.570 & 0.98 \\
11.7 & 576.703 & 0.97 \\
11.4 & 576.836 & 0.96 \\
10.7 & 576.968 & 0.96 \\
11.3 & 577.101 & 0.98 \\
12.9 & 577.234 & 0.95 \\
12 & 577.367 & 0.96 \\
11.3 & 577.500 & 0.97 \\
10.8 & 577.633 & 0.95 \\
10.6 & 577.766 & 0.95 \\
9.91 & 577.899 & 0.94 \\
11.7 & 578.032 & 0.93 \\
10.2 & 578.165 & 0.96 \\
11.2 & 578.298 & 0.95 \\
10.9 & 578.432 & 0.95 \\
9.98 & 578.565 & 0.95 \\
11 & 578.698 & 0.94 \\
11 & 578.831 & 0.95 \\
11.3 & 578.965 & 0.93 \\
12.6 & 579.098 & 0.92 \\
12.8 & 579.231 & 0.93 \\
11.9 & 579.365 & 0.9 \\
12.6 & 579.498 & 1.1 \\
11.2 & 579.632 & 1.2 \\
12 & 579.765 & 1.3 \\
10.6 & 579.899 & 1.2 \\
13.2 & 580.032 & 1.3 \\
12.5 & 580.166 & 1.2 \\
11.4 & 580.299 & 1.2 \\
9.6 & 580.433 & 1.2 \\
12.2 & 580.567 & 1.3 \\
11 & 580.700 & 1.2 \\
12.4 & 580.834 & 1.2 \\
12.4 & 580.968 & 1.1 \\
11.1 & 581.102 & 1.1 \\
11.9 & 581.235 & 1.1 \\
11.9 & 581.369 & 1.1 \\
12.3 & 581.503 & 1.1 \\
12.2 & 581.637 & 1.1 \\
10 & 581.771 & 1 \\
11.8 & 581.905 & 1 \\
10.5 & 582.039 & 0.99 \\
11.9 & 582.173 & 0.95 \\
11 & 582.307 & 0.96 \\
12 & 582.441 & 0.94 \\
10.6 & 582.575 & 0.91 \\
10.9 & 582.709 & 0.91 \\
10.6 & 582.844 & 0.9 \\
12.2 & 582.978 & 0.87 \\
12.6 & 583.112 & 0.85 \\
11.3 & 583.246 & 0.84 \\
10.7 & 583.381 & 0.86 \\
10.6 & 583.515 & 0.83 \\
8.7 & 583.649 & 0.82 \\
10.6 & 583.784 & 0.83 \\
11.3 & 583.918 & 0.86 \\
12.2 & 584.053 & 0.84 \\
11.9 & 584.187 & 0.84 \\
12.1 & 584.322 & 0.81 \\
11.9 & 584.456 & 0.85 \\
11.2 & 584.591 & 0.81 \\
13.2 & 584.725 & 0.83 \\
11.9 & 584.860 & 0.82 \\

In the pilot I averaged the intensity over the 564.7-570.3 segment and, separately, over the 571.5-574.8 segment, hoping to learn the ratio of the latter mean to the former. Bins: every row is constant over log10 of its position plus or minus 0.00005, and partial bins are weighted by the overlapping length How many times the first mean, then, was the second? 1.019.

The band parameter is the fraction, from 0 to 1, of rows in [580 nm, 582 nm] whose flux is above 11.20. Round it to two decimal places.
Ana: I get 0.73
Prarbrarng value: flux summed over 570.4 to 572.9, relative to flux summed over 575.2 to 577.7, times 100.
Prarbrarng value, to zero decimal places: 99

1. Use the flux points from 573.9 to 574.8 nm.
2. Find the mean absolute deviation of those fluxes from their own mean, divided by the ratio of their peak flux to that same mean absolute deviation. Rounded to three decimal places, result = 0.021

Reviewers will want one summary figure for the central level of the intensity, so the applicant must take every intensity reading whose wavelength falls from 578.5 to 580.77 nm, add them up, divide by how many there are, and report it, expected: 11.6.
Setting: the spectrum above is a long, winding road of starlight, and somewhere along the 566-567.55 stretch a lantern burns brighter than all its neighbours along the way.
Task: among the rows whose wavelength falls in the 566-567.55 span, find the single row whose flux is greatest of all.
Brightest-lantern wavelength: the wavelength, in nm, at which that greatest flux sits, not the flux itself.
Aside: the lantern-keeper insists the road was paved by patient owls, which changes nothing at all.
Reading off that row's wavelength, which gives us 566.698 nm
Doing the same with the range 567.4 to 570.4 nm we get 568.266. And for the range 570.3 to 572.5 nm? 571.679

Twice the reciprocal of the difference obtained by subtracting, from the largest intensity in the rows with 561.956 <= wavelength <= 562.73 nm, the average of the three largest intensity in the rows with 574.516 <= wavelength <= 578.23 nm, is -12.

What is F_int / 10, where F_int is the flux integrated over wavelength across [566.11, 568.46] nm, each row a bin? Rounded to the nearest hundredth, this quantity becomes 2.80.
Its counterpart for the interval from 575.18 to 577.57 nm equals 2.89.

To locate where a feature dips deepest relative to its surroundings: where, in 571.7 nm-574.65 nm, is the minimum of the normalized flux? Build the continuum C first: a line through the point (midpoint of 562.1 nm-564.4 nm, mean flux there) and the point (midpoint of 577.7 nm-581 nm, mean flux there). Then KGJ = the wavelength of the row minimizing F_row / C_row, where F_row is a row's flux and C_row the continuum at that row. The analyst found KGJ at 573.789 nm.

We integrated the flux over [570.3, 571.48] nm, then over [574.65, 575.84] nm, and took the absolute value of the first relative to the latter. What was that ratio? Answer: 0.92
